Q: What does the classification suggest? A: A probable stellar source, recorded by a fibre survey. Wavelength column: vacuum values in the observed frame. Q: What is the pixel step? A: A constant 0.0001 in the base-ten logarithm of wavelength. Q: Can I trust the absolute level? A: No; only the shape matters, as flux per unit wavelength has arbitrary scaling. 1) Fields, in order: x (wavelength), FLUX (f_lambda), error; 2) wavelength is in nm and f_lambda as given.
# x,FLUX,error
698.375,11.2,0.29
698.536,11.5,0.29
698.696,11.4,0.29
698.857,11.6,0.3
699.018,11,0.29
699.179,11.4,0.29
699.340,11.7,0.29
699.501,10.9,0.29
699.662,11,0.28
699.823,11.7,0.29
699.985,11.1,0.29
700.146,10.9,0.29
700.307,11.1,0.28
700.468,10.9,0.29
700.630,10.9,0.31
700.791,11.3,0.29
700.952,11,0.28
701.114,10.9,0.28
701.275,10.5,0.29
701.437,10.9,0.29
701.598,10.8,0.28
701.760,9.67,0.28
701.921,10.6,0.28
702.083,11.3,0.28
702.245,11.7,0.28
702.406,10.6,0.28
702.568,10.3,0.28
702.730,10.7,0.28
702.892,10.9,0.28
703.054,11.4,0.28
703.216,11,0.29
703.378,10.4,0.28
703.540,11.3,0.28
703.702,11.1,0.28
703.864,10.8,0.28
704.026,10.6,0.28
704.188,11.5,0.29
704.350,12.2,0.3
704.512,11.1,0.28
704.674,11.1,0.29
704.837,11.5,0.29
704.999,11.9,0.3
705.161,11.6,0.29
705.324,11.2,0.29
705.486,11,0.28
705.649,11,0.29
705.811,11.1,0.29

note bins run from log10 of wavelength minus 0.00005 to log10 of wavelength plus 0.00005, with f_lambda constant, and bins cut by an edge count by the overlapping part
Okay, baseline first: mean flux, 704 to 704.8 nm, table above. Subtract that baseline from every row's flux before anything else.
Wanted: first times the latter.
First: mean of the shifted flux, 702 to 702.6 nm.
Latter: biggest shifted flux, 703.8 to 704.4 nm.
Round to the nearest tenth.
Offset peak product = -0.3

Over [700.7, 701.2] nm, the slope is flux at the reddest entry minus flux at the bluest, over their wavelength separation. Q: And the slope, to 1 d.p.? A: -1.2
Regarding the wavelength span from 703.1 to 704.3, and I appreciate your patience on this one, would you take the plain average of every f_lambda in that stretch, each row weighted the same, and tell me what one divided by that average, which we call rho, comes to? 0.091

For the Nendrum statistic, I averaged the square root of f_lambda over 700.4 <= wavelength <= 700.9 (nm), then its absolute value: 3.32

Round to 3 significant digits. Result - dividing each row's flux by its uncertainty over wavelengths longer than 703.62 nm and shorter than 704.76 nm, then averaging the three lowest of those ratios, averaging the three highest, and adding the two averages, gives 78.2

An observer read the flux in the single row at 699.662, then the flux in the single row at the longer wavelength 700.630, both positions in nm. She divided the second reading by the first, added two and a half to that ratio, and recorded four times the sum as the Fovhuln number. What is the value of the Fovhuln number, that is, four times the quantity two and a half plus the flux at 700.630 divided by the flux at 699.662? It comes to 14.0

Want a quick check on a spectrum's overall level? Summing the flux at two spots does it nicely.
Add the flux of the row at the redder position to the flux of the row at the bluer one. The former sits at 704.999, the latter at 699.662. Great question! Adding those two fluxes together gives 22.9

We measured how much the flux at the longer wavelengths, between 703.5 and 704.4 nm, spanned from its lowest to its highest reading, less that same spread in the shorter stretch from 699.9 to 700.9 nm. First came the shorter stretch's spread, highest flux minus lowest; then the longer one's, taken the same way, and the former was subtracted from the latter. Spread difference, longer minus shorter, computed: 1.2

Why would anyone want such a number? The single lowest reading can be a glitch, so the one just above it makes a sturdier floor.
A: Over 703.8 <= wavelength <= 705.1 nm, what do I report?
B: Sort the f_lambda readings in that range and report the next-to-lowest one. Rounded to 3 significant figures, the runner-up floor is 10.8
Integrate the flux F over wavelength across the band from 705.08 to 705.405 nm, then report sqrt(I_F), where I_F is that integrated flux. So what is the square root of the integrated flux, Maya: 1.92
